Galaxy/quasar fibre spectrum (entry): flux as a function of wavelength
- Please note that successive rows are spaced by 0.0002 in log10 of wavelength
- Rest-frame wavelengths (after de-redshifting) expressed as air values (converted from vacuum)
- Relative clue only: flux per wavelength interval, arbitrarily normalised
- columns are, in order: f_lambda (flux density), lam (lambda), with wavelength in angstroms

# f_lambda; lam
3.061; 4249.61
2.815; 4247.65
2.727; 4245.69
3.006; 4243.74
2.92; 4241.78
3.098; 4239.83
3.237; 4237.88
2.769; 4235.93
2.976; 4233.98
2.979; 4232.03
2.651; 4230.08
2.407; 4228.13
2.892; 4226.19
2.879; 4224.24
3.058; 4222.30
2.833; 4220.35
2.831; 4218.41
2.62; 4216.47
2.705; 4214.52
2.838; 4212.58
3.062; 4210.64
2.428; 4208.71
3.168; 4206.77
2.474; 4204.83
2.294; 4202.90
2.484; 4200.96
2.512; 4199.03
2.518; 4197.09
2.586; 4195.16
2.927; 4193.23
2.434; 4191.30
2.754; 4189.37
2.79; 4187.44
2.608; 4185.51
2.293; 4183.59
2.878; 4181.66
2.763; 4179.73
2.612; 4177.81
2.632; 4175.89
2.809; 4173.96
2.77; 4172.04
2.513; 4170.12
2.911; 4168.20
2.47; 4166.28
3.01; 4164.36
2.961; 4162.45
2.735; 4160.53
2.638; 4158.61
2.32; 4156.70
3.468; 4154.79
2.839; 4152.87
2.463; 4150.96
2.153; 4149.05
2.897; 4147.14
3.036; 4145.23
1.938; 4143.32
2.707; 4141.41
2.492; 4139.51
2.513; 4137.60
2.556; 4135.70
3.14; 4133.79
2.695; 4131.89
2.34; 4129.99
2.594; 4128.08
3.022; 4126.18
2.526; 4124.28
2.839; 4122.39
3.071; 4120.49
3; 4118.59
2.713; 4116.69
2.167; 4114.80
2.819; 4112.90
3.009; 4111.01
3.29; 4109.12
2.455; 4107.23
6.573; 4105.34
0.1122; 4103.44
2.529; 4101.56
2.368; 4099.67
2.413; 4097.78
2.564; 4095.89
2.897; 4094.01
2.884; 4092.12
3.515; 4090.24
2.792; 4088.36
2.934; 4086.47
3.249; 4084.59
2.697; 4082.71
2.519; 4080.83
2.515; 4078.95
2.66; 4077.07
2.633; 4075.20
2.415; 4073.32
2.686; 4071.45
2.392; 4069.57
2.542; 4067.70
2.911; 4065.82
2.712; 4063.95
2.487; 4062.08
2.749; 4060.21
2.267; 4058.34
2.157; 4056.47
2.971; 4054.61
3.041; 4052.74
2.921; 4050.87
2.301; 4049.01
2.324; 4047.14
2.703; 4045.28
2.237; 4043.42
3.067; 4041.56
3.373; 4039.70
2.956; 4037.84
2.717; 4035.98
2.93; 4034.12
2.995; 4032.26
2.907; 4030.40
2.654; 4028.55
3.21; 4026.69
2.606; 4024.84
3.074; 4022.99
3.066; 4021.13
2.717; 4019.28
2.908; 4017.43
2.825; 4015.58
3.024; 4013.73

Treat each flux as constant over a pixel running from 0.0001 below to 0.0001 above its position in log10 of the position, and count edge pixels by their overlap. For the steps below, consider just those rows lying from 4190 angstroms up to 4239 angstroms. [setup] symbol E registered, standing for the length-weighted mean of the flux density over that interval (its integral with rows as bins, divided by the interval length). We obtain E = 2.74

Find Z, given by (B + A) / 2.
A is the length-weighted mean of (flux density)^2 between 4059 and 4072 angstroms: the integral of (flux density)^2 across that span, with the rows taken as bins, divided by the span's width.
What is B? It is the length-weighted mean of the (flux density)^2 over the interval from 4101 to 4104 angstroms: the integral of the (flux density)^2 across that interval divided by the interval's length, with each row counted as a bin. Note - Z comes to 5.1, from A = 6.95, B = 3.2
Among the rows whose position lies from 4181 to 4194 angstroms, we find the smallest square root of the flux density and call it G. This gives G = 1.51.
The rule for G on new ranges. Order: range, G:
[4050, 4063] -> 1.47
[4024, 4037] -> 1.61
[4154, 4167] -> 1.52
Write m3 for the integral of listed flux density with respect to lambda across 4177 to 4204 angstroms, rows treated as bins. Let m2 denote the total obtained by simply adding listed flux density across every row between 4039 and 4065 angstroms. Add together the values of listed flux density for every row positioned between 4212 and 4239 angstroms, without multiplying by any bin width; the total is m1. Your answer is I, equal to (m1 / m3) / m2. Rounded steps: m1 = 39.7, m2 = 37.31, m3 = 70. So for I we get 0.0151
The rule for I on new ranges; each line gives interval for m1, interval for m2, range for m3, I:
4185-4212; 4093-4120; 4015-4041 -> 0.0125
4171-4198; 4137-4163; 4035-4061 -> 0.0143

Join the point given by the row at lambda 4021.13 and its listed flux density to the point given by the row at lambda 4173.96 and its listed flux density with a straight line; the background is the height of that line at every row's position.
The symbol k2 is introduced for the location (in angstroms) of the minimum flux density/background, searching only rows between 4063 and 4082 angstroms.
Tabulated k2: 4069.57 angstroms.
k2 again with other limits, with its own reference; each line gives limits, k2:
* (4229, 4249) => 4230.08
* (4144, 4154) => 4149.05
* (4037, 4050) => 4043.42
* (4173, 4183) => 4177.81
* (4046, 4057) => 4056.47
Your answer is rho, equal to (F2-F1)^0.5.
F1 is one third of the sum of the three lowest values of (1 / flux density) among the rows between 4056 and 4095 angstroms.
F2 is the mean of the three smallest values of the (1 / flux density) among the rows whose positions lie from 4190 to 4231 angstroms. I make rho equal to 0.11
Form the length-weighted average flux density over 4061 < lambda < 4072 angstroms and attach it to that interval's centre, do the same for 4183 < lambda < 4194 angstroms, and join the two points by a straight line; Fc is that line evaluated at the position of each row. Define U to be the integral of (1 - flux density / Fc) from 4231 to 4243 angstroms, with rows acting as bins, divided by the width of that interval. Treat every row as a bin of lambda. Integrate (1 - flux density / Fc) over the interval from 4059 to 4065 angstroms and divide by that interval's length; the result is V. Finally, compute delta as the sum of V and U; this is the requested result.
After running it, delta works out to -0.14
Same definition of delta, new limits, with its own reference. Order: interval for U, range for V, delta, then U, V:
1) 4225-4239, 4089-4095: -0.25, -0.07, -0.17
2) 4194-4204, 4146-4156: 0.01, 0.06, -0.05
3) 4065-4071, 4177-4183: -0.03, 0.00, -0.03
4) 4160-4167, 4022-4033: -0.18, -0.06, -0.11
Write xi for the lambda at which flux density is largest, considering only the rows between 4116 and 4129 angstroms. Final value 4120.49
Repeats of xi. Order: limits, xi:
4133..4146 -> 4133.79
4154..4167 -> 4154.79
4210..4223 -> 4210.64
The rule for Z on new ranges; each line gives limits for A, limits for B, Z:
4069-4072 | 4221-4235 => 7.3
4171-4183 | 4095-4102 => 6.8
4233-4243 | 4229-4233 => 8.5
